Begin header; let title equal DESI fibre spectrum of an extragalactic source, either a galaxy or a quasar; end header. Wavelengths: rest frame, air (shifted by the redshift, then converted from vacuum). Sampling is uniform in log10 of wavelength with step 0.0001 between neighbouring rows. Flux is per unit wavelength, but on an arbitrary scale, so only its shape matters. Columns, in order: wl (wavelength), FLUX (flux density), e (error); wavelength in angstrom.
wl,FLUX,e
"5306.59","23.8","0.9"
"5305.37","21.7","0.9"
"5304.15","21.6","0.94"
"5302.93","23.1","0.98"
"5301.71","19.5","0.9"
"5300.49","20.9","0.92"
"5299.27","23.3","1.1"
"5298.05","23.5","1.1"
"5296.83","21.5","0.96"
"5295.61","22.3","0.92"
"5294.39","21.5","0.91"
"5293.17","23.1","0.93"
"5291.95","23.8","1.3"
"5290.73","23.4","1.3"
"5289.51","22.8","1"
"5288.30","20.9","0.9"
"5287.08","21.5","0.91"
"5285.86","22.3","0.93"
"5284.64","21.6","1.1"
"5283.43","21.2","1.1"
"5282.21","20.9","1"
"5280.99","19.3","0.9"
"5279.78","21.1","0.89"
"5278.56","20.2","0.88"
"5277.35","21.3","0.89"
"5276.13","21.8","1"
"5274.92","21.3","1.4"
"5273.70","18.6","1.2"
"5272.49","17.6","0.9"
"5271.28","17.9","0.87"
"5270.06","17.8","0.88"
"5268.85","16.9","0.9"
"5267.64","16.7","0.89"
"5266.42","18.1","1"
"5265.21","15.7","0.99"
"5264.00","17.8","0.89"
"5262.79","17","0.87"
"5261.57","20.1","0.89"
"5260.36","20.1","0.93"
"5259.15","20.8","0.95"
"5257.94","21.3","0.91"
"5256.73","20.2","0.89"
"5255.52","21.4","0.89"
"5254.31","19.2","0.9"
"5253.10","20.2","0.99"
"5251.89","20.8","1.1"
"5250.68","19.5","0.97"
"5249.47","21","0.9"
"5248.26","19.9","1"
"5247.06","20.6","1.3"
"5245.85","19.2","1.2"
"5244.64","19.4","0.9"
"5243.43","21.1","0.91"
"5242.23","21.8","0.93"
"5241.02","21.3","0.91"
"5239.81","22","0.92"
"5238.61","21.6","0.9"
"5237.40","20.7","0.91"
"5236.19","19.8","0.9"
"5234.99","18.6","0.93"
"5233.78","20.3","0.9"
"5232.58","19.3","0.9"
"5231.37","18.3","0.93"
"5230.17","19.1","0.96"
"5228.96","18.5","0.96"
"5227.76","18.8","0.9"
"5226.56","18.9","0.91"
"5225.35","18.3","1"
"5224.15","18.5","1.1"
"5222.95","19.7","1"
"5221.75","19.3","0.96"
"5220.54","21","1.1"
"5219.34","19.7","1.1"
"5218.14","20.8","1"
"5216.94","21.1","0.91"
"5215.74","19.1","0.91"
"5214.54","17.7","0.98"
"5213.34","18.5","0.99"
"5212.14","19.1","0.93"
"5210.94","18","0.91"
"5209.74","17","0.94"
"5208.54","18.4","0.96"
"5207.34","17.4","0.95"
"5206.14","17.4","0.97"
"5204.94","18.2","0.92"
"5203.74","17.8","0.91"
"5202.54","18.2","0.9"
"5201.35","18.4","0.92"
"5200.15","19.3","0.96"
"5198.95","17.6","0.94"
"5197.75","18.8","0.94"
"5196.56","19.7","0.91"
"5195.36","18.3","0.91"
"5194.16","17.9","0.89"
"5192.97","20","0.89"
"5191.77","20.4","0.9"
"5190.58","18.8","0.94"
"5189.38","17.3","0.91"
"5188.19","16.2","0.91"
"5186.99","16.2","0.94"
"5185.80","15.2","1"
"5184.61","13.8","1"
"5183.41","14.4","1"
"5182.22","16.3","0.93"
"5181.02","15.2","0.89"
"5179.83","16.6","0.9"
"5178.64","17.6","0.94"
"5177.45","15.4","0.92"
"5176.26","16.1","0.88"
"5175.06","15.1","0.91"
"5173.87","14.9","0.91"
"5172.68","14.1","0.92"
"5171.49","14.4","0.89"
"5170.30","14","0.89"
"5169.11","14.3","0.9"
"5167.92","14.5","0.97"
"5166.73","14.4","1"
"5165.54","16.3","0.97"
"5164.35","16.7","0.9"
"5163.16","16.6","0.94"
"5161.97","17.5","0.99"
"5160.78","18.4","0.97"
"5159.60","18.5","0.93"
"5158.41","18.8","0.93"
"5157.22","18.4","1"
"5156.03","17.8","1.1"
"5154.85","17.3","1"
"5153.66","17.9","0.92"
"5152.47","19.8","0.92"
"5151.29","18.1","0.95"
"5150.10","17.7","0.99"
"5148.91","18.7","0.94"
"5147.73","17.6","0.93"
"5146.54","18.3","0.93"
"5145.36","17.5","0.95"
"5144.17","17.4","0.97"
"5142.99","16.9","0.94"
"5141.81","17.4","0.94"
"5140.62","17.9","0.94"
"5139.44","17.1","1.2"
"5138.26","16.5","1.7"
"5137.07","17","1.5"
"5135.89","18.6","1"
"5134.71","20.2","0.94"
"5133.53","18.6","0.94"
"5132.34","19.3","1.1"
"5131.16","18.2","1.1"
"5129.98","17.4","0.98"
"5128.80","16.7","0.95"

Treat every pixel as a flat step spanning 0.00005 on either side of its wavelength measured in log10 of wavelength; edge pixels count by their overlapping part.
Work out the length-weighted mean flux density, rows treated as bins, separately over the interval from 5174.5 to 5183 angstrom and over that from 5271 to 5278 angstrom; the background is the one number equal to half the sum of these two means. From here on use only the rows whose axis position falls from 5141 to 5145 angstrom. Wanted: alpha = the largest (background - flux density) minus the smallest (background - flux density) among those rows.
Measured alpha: 0.5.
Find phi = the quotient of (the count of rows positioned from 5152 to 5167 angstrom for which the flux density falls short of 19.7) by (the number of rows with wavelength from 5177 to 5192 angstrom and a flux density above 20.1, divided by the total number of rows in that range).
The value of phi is 156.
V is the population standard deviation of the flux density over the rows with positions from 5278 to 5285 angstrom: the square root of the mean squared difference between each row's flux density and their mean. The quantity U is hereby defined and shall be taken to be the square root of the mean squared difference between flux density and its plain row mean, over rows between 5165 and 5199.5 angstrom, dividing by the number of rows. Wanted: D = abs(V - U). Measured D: 1.16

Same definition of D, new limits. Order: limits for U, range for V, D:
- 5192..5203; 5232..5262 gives 0.12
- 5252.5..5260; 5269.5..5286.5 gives 0.82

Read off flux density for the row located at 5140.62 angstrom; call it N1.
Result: 17.9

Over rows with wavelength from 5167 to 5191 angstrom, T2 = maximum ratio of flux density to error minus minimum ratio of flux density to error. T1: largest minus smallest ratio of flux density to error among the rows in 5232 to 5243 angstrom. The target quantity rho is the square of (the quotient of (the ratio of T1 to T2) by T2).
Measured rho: 0.0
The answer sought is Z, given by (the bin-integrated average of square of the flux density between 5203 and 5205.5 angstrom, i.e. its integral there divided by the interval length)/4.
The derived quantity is 81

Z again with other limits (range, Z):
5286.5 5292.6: 127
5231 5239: 98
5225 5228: 87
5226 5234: 90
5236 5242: 112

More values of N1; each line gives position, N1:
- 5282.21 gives 20.9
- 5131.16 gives 18.2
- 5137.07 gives 17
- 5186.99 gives 16.2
